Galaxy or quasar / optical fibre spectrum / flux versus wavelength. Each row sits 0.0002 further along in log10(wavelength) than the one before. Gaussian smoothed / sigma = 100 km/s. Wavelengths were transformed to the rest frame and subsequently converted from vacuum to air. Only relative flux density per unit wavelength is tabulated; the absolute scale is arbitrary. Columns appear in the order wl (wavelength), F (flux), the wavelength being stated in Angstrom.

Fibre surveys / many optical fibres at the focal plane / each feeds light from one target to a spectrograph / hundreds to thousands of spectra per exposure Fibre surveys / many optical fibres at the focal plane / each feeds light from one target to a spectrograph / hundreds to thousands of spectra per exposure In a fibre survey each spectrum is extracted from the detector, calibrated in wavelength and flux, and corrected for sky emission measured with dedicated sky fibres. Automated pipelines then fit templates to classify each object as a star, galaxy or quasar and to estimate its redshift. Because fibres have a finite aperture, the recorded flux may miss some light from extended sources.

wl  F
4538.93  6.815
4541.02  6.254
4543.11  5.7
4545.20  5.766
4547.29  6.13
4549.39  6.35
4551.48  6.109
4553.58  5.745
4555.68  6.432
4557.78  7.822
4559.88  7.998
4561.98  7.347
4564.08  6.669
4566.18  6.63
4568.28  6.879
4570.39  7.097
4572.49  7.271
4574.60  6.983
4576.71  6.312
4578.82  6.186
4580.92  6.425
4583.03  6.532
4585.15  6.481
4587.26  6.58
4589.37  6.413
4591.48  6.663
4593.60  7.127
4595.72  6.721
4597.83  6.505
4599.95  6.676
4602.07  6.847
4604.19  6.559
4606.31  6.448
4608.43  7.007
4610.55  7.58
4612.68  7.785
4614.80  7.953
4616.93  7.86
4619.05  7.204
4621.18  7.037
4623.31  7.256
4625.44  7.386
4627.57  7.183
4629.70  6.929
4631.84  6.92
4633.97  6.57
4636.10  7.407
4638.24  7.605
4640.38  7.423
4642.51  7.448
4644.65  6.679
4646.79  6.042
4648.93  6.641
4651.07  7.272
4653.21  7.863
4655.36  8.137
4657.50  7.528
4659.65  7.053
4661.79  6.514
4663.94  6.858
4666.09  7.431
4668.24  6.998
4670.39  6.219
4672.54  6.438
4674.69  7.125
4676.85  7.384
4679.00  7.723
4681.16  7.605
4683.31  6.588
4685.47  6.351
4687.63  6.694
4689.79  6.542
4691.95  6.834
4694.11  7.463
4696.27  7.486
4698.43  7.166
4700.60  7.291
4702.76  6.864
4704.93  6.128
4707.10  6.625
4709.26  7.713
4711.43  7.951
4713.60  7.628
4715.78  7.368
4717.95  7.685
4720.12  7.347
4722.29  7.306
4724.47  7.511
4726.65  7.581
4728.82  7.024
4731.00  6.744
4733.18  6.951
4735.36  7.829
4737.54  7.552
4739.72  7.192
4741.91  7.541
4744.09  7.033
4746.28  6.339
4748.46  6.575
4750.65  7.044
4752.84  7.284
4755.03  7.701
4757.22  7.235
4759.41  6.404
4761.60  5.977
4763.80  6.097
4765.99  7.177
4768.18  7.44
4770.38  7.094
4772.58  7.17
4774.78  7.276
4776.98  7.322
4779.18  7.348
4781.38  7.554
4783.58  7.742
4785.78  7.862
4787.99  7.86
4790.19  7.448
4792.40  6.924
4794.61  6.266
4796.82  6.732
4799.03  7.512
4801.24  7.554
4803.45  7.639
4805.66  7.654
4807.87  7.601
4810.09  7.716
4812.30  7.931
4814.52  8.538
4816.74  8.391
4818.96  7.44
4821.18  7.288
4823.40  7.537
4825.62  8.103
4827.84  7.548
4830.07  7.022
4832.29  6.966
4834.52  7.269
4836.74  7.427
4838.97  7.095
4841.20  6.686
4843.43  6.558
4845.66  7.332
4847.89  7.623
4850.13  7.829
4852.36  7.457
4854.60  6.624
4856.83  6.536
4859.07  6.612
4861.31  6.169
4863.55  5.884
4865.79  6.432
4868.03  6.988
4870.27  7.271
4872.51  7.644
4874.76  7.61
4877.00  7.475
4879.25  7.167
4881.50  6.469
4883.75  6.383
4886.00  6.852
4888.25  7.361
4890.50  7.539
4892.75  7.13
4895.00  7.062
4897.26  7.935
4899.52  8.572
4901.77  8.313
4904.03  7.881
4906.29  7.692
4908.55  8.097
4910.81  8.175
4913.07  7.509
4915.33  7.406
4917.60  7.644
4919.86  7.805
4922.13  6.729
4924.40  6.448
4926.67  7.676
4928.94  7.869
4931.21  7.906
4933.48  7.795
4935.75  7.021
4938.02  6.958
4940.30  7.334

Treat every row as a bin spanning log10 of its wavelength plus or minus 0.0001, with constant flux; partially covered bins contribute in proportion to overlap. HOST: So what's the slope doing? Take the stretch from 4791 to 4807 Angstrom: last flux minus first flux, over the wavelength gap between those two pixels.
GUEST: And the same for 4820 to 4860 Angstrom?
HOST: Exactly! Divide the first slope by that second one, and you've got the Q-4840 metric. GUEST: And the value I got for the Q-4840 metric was -3.1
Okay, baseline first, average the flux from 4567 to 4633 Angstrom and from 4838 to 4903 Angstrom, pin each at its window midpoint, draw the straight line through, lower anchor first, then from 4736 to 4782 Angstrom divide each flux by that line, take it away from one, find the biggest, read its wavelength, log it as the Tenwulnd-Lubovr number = 4761.60 Angstrom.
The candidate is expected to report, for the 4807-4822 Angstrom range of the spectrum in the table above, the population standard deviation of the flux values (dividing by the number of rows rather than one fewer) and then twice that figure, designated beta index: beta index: 0.87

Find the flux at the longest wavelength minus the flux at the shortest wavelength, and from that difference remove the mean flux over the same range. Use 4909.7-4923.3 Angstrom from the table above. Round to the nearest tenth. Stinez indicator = -9.0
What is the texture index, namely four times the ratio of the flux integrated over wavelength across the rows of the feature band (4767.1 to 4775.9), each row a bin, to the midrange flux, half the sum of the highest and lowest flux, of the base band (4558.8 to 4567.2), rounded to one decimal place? 34.8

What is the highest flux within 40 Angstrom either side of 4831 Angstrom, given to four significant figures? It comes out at 8.538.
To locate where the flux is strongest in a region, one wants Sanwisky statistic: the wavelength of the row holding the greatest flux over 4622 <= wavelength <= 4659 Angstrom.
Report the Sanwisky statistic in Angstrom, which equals 4655.36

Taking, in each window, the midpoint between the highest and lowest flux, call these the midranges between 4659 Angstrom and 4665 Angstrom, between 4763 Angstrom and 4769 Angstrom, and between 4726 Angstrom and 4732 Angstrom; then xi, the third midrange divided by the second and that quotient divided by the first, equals 0.156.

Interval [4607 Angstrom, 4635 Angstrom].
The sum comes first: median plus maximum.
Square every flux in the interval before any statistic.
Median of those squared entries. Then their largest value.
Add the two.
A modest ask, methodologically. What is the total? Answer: 115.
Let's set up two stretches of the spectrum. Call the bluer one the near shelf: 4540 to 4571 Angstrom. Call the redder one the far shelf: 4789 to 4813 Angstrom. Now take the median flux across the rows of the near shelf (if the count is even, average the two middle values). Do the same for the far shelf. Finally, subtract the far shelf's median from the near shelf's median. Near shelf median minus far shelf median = -1.1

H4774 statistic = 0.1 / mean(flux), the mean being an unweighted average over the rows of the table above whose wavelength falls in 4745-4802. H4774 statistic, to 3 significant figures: 0.0141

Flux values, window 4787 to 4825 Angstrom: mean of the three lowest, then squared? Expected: 44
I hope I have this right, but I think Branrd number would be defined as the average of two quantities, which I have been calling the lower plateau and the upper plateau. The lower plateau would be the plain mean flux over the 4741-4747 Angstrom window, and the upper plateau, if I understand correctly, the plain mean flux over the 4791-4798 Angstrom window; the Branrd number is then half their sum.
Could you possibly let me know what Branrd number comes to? 6.8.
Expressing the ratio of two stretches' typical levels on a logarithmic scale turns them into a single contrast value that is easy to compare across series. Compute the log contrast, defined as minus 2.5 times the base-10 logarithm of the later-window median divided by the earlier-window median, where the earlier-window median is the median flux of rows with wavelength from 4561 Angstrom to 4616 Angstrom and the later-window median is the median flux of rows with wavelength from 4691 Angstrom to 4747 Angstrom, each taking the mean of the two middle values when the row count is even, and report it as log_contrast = -0.10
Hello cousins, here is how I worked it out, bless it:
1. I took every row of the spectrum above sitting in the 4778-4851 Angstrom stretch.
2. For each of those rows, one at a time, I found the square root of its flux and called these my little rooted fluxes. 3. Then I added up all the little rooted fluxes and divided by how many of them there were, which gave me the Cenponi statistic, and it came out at 2.73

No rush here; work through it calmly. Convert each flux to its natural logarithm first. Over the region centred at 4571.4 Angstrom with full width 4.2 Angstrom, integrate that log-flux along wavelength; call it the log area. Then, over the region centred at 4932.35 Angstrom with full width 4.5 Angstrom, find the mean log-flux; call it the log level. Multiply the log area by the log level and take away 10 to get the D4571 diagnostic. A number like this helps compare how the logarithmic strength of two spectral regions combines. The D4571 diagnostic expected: 7.1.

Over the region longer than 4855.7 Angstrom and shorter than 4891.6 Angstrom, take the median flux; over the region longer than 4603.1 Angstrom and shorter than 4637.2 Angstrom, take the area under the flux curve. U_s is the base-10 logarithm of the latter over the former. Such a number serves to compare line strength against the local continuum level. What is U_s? 1.55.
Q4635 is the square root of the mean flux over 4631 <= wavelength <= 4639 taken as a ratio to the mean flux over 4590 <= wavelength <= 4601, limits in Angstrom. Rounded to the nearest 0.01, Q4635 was 1.03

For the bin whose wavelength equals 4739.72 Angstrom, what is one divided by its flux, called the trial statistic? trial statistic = 0.139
